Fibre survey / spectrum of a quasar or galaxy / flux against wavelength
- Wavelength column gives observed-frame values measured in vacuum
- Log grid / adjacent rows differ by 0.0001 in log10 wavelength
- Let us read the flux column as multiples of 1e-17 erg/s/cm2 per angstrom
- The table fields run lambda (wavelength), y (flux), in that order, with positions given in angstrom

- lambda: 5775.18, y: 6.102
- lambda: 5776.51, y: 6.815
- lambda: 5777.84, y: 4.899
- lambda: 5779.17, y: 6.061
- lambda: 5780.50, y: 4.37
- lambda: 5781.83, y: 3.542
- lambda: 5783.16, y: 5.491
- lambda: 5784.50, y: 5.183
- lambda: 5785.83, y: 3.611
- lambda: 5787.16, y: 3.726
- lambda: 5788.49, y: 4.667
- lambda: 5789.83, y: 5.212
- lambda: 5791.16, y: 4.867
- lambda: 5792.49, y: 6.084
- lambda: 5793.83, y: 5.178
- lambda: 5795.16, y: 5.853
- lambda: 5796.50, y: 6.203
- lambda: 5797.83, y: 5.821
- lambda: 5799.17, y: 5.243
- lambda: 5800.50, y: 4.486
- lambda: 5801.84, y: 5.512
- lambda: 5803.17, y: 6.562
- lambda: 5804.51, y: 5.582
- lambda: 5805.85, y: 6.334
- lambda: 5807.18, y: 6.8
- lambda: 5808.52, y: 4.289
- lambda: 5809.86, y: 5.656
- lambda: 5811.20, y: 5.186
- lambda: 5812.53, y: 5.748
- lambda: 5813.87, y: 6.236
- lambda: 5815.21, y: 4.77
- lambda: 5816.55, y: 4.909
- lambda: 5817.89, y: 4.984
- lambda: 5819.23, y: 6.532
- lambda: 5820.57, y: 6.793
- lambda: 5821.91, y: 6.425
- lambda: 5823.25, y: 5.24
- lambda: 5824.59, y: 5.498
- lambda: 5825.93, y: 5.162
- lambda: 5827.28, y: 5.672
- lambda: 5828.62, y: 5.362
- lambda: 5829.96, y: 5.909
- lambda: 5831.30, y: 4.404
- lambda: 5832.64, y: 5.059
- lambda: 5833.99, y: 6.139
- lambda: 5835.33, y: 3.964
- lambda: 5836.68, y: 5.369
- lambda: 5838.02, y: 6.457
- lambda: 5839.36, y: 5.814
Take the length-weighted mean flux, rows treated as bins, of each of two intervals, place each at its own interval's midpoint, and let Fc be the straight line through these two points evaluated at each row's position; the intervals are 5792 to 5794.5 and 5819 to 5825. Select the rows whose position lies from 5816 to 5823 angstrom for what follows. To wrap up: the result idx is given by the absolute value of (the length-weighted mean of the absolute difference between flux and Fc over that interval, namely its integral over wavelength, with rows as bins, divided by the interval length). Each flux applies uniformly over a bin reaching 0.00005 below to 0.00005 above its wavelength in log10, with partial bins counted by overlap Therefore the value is 0.74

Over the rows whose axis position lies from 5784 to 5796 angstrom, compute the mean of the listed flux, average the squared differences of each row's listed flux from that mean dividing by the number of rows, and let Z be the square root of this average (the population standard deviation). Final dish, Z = 0.79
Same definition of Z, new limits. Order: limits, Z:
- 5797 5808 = 0.71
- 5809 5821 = 0.70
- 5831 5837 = 0.76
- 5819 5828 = 0.62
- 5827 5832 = 0.57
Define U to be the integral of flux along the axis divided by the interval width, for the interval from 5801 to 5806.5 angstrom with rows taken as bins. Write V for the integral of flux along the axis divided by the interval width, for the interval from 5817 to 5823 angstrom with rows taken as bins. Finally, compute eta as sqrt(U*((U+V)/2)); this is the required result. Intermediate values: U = 5.9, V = 6.07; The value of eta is 6.0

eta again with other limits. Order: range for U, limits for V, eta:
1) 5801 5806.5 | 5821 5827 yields 5.9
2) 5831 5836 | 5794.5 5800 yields 5.1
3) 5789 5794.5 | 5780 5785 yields 5.1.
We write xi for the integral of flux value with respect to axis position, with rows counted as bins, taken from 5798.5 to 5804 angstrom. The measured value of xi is 30.0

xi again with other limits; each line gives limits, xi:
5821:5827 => 33.8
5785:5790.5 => 23.8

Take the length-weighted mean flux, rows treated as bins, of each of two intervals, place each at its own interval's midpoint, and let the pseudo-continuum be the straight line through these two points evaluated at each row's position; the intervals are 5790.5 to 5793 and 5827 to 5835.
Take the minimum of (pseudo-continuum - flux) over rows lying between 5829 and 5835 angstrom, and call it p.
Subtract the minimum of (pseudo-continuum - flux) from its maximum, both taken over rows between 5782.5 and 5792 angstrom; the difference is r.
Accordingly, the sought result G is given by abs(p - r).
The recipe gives 2.67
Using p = -0.79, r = 1.87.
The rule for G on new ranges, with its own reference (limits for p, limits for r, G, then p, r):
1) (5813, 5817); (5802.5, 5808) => 2.07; -0.84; 1.22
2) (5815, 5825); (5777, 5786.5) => 3.93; -1.41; 2.51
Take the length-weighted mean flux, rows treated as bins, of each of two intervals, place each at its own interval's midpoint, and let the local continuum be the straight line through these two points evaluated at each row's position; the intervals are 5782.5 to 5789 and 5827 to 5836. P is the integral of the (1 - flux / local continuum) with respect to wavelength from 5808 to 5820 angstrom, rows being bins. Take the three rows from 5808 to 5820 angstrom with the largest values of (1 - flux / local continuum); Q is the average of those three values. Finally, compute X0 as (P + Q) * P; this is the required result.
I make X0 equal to 1.1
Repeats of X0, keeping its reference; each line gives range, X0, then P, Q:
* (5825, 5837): 0.0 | -0.1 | 0.14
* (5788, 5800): 4.4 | -2.1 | -0.06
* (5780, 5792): 0.0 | 0.0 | 0.20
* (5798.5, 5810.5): 4.0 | -2.0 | 0.02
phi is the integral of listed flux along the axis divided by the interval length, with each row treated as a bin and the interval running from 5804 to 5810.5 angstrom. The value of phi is 5.7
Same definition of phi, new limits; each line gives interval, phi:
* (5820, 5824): 6.1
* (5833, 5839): 5.5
